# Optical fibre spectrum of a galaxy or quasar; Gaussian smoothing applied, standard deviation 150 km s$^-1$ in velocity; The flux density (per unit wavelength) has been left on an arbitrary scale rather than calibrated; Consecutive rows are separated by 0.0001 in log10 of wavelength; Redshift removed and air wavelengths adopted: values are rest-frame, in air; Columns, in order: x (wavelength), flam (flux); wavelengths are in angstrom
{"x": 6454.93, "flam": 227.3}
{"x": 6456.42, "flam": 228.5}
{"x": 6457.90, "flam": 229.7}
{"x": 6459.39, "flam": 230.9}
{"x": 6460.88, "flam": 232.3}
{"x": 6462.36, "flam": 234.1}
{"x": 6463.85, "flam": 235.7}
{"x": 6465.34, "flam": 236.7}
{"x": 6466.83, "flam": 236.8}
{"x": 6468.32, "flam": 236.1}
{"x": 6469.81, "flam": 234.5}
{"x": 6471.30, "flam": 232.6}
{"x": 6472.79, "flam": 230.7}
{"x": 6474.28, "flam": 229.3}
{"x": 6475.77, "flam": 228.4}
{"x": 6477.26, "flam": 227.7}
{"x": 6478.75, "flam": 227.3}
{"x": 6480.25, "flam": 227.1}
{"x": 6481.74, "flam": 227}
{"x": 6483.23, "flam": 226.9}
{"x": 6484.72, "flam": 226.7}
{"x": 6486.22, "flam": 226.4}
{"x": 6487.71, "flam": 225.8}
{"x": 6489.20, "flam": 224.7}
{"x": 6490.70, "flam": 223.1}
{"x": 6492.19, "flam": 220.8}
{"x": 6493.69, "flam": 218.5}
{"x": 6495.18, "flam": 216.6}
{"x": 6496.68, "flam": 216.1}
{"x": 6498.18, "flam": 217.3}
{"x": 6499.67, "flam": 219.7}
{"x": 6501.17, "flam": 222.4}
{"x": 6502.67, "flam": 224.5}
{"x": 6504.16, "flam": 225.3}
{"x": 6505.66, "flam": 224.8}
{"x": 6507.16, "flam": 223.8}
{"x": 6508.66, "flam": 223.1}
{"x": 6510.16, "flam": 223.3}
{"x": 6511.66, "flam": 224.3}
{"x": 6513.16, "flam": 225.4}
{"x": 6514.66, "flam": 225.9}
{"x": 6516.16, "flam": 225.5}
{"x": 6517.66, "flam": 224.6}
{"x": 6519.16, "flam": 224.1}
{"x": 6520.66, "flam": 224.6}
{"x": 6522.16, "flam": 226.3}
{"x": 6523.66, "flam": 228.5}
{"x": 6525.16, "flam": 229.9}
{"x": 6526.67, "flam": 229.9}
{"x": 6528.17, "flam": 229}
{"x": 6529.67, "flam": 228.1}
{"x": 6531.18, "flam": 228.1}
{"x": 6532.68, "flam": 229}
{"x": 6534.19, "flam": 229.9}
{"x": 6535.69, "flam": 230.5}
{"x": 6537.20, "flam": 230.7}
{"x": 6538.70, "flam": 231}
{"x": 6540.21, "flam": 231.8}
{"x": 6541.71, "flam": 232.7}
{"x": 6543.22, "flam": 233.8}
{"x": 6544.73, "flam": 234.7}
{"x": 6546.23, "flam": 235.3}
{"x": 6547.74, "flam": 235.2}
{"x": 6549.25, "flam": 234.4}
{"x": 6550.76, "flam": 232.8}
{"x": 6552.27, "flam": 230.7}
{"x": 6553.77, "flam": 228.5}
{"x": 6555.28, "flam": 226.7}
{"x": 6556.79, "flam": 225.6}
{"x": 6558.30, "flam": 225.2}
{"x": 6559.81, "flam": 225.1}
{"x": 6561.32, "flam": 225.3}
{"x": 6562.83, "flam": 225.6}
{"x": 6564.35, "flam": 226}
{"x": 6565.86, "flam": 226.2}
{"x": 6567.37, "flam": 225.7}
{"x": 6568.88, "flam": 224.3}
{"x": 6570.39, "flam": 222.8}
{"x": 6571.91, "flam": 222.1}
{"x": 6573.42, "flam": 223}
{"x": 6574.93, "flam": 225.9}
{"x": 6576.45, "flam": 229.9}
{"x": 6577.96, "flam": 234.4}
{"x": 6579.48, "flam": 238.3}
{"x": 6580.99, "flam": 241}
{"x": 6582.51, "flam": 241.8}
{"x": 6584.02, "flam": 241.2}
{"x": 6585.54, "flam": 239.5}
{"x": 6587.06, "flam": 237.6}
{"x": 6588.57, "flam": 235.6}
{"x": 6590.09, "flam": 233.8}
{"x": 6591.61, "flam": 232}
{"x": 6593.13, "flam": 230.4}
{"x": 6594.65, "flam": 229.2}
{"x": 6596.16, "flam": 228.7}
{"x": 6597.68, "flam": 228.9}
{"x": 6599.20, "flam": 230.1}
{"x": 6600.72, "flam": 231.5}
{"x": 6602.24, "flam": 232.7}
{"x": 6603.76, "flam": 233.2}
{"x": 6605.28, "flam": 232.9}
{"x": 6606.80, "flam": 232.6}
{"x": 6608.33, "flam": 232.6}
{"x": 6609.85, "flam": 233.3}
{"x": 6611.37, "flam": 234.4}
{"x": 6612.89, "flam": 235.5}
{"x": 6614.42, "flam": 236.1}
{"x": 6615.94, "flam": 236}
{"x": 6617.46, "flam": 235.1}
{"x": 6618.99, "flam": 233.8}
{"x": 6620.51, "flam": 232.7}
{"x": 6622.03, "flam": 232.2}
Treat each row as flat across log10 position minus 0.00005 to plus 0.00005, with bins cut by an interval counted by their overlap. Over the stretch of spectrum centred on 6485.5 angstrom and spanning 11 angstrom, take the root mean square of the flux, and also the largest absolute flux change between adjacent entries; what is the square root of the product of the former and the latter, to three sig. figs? 19.0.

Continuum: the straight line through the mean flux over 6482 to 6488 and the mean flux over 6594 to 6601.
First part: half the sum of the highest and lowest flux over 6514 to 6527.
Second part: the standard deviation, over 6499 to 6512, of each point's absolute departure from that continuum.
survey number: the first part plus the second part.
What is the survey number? 229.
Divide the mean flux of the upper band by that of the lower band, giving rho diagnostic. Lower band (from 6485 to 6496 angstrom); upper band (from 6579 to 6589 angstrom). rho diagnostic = 1.08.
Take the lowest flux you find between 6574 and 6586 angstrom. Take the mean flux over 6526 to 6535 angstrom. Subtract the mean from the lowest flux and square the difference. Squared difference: 10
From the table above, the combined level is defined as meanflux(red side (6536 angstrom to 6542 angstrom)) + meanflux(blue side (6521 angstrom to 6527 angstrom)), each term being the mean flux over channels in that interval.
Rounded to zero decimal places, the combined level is 460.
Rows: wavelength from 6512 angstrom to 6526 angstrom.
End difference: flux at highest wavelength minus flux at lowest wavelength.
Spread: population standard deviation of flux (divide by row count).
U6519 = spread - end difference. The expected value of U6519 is -3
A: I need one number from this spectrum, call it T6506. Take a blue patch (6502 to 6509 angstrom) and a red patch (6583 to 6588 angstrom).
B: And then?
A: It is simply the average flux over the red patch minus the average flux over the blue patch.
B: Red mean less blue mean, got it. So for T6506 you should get 15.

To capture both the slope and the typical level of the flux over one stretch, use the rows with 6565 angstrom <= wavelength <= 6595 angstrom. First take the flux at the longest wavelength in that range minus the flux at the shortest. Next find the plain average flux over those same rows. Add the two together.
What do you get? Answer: 235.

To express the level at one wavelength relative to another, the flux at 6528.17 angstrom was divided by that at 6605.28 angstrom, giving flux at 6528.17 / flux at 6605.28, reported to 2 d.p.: 0.98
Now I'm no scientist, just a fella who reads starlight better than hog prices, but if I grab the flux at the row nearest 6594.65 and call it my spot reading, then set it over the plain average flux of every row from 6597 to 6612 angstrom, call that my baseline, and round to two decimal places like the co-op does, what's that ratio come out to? 0.99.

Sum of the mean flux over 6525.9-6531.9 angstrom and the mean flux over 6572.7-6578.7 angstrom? 457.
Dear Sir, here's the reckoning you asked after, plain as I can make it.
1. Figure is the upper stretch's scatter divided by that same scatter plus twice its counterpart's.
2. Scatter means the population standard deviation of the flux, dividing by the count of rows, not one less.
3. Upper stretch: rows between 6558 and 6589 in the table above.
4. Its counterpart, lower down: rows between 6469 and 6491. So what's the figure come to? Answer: 0.55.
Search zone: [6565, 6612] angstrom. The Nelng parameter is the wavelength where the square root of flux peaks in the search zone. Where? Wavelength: 6582.51 angstrom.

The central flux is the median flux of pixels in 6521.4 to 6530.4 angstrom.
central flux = 229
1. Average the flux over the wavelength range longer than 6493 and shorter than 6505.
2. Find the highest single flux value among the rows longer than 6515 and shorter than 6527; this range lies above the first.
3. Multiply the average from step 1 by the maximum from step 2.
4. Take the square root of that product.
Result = 225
